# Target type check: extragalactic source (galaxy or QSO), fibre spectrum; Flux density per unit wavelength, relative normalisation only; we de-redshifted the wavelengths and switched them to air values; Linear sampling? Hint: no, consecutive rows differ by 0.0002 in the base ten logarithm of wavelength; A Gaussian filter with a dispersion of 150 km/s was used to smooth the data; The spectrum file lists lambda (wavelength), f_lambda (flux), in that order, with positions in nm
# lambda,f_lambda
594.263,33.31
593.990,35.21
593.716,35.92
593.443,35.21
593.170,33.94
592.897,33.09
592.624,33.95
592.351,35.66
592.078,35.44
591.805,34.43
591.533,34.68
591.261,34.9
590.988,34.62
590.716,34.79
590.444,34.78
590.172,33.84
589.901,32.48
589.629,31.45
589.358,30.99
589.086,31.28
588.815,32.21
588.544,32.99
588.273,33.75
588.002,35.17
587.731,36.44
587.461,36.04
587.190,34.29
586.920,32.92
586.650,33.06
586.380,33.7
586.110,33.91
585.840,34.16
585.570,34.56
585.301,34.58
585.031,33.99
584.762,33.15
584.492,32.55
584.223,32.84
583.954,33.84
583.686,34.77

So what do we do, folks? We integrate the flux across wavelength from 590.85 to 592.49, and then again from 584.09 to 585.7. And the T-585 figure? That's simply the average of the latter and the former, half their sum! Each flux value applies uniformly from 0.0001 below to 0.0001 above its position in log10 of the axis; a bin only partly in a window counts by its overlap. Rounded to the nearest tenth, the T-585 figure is 55.7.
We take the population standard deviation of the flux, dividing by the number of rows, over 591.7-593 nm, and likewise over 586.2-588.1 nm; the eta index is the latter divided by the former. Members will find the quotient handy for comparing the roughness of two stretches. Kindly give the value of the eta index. 1.4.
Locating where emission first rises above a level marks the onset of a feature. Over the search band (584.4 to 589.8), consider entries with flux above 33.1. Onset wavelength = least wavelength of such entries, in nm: 584.762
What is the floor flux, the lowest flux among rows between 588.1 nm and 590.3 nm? 30.99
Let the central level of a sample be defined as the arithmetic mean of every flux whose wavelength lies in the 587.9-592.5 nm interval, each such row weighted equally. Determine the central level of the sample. 33.7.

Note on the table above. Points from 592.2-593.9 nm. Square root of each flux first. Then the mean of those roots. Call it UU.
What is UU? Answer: 5.88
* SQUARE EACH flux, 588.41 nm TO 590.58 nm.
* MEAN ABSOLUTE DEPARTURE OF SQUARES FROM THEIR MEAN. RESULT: 67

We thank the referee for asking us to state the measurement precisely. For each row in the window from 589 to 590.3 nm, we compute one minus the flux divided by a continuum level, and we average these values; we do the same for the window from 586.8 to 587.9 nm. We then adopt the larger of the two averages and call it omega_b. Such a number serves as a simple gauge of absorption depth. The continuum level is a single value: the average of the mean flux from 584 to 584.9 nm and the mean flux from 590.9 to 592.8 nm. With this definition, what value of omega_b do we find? 0.054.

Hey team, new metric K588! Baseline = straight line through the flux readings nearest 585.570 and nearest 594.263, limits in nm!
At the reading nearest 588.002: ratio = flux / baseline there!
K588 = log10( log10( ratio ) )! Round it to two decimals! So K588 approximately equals -1.92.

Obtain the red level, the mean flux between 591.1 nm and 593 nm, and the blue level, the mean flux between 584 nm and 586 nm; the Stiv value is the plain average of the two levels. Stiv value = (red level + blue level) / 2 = 34.1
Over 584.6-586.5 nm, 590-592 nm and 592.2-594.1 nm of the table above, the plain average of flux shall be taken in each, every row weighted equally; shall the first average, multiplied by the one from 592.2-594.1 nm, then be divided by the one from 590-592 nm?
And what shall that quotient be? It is 34.1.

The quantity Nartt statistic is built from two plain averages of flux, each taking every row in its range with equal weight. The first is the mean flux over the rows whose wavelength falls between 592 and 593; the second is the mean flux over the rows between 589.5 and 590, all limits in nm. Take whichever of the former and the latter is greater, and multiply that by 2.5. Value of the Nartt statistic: 86.3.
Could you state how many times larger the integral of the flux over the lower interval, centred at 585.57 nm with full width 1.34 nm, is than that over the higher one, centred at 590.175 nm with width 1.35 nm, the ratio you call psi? 1.015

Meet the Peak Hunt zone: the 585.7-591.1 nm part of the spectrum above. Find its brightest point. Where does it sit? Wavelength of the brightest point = 587.731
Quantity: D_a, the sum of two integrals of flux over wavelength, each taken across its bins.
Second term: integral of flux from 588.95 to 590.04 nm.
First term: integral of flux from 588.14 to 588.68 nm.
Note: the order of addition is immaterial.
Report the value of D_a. 52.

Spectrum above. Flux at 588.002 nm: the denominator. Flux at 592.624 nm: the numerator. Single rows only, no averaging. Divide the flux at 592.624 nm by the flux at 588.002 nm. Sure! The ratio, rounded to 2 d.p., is 0.97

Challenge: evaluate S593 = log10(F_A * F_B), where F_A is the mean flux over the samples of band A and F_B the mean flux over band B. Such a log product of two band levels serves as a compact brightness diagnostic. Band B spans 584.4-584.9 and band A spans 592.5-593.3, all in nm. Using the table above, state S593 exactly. 3.04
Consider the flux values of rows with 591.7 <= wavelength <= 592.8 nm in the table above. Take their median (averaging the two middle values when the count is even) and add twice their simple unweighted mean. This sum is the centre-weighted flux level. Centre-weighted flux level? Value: 105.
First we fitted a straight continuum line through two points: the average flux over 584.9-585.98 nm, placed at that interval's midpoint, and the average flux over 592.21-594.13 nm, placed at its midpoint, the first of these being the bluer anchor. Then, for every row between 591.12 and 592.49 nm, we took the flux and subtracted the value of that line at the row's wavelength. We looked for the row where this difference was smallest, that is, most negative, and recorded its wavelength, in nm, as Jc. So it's 591.805 nm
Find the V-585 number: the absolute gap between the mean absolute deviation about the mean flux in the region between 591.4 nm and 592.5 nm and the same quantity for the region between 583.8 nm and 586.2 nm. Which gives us 0.1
